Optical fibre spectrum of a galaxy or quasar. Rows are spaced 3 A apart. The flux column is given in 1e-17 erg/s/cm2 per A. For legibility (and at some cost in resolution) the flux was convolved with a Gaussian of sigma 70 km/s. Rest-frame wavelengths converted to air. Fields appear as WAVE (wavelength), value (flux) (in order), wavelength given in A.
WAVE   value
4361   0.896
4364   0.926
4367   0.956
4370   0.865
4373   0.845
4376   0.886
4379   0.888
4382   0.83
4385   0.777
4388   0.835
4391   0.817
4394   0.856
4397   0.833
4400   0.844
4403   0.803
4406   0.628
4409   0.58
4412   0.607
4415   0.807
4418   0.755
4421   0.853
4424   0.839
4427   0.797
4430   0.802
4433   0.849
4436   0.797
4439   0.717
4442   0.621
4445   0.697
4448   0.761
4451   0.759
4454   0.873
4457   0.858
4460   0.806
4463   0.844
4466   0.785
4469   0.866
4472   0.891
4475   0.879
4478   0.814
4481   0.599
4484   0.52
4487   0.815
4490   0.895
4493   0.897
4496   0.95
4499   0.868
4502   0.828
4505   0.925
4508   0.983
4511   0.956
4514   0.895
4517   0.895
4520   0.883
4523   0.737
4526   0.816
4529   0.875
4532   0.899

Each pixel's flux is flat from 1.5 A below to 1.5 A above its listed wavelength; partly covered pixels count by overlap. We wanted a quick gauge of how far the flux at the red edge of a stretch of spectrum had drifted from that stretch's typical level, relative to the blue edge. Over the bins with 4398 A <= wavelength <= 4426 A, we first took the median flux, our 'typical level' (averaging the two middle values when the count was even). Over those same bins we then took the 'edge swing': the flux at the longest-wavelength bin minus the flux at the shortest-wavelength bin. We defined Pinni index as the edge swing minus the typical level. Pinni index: -0.81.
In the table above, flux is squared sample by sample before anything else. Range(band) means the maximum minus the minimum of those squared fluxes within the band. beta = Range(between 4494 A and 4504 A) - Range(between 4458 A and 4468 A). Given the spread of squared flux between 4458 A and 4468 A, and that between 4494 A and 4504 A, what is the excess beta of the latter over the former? 0.12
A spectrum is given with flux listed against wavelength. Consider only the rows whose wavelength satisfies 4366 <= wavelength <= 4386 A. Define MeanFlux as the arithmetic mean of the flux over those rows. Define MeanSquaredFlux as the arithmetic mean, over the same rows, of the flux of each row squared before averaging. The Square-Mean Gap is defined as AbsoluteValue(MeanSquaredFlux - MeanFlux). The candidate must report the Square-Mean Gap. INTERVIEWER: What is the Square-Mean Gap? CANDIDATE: 0.115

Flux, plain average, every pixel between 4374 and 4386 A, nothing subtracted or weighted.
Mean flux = 0.85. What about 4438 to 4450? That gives 0.70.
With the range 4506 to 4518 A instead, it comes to 0.93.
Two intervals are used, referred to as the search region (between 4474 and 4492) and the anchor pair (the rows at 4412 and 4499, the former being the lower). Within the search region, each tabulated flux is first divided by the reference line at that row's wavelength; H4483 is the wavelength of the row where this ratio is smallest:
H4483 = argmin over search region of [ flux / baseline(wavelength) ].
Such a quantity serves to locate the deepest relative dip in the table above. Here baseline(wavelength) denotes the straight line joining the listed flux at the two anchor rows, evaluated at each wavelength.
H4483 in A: 4484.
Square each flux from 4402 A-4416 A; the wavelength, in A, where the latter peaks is 4415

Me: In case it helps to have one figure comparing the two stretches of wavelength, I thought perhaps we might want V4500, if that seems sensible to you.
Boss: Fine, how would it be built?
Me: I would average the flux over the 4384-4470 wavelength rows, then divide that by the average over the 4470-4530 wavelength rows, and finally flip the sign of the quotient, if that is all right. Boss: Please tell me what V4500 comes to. -0.92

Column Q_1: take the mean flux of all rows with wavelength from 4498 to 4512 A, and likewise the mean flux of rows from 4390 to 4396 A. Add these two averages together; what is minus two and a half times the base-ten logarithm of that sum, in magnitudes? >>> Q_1 -0.61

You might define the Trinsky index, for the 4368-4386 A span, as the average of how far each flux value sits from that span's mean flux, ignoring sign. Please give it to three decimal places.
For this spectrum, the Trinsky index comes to 0.031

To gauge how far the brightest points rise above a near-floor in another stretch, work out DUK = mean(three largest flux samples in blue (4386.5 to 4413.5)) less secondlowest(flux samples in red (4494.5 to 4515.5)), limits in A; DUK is -0.02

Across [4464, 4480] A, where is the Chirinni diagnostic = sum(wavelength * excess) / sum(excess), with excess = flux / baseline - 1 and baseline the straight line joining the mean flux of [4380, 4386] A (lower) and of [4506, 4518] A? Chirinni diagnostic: 4471.4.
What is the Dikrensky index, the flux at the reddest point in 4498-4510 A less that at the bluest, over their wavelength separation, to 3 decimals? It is 0.013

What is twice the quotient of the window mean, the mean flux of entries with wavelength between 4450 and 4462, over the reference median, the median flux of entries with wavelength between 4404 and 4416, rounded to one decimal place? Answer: 2.7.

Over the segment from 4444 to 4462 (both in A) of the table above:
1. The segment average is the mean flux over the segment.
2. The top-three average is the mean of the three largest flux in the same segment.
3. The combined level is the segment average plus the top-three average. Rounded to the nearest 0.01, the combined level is 1.64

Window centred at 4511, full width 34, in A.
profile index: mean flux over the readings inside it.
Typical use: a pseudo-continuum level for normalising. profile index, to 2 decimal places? 0.89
